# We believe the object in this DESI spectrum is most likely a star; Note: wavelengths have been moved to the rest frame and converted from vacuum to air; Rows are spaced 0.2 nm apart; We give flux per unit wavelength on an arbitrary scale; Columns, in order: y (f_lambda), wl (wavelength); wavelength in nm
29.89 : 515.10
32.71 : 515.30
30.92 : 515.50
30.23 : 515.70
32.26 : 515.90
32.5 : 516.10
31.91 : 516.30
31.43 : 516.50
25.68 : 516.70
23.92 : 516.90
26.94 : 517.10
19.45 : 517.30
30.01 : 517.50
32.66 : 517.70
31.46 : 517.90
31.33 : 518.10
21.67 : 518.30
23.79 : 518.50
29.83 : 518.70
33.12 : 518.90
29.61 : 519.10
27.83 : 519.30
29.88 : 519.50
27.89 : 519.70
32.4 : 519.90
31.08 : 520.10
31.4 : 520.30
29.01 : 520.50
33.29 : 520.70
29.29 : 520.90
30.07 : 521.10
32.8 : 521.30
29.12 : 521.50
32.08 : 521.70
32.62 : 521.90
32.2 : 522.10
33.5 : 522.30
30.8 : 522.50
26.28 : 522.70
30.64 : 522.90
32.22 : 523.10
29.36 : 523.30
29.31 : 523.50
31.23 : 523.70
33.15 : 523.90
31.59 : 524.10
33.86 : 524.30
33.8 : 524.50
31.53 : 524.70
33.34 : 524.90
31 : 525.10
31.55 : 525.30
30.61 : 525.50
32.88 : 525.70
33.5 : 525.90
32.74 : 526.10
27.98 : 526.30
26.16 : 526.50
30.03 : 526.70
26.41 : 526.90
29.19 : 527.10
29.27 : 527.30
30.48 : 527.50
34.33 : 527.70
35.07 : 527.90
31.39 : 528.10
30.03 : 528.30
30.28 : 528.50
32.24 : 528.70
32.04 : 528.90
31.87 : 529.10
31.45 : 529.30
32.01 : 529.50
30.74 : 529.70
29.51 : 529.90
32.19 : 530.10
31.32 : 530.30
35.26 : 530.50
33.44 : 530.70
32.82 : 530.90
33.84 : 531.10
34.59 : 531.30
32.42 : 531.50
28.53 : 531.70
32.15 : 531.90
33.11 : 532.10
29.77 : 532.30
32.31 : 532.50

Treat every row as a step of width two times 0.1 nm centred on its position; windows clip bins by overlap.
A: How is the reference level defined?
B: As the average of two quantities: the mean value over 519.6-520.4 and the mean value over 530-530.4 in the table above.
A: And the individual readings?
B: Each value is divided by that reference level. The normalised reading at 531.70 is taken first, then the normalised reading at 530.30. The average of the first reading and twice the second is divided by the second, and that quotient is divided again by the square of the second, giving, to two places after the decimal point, 1.45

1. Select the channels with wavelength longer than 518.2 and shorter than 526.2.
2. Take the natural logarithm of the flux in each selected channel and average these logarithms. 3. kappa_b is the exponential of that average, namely 30.7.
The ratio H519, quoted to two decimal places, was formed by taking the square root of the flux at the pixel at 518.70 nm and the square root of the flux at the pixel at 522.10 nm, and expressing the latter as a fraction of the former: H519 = 1.04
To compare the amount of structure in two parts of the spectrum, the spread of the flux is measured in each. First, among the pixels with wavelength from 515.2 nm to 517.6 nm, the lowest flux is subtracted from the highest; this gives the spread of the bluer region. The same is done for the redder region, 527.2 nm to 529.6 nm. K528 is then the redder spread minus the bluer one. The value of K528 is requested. -7.5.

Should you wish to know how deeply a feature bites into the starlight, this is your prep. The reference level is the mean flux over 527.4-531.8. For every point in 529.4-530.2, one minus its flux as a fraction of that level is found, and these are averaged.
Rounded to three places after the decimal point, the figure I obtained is 0.030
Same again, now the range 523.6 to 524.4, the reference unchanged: -0.012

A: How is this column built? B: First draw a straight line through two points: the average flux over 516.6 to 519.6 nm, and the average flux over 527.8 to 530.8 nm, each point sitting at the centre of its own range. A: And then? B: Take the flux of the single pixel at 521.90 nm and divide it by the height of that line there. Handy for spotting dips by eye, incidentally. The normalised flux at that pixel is 1.12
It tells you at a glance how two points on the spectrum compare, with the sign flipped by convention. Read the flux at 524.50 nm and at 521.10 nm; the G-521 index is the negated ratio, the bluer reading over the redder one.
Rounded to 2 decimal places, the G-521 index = -0.89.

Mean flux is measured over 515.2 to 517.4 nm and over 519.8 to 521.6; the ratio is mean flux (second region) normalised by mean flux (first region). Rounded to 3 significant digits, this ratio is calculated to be 1.07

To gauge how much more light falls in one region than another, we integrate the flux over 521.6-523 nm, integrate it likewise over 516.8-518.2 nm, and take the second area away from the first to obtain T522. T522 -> 4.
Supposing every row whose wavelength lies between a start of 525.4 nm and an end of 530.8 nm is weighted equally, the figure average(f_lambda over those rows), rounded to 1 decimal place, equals 31.2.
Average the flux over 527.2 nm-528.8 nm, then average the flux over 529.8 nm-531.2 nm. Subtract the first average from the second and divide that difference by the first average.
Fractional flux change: 0.031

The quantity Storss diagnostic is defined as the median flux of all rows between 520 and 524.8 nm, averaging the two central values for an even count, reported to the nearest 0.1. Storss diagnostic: 31.5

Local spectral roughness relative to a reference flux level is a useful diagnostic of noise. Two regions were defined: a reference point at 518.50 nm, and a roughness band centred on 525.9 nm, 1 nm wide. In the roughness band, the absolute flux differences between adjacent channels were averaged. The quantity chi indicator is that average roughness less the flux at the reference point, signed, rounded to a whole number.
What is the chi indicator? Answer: -22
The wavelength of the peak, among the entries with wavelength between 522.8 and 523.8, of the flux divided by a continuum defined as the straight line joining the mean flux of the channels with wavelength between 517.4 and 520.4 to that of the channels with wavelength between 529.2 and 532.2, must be 523.10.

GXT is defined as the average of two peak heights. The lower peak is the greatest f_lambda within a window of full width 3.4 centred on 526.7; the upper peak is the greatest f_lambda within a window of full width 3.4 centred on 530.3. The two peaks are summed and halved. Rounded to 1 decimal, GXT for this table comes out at 35.2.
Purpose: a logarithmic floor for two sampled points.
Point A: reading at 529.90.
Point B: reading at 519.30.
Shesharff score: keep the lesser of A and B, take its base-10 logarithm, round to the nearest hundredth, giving 1.44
